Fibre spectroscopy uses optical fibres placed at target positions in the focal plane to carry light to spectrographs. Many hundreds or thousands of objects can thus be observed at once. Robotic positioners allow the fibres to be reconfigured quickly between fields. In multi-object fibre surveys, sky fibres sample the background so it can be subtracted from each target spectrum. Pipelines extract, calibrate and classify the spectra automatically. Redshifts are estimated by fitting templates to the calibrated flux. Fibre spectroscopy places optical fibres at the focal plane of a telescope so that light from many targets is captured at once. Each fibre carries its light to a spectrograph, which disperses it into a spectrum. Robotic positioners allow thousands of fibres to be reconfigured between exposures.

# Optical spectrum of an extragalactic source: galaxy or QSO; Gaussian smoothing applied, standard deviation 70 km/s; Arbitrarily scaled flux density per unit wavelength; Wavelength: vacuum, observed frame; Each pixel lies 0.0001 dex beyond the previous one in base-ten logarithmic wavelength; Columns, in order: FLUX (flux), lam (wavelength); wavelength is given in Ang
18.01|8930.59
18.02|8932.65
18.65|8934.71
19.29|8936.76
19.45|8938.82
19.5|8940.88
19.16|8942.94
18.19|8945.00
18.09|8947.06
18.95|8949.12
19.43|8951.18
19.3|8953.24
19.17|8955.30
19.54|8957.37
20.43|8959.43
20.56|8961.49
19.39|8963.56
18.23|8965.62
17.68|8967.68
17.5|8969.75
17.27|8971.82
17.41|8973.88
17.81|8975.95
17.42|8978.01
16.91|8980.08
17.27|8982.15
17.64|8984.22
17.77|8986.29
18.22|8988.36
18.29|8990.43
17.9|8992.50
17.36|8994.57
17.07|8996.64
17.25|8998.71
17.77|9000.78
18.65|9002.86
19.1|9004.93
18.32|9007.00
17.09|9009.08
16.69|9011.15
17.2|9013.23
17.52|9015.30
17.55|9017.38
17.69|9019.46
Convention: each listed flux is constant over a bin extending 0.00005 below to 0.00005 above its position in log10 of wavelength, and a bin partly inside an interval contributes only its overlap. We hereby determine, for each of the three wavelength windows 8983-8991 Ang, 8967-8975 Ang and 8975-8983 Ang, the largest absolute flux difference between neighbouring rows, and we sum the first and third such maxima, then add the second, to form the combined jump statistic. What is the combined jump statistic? 1.2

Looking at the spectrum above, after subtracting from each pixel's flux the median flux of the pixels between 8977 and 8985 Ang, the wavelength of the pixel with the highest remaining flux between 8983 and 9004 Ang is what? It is 9002.86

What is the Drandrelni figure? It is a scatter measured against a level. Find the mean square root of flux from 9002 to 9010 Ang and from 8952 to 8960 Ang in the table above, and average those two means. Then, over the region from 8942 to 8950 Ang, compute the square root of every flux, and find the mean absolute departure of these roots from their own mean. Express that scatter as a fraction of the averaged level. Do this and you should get 0.0122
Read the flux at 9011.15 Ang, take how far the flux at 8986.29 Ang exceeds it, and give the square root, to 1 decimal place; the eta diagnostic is 1.0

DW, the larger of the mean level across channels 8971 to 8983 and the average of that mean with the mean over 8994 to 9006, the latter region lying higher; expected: 17.6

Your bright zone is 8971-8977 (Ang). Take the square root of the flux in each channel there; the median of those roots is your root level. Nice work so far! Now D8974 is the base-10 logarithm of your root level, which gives 0.620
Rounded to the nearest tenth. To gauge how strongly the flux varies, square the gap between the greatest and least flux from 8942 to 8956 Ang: 1.8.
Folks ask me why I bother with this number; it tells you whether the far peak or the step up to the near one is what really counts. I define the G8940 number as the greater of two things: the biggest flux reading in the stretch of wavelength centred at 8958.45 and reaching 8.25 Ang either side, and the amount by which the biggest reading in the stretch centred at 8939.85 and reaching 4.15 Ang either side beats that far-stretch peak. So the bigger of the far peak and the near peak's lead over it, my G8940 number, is 20.6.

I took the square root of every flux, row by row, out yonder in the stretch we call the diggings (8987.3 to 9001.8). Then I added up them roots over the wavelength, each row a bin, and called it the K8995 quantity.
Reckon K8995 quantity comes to 61.0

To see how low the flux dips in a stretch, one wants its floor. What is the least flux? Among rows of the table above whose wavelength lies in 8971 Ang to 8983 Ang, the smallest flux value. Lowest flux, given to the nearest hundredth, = 16.91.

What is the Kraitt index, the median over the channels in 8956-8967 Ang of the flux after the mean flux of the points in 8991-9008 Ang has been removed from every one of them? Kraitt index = 1.6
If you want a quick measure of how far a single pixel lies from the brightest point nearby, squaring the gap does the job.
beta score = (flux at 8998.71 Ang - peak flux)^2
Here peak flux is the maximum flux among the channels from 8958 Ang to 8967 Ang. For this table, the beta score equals 11.0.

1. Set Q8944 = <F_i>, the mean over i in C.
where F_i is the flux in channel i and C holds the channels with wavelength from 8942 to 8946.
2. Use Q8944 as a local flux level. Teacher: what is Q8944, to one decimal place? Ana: 18.7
